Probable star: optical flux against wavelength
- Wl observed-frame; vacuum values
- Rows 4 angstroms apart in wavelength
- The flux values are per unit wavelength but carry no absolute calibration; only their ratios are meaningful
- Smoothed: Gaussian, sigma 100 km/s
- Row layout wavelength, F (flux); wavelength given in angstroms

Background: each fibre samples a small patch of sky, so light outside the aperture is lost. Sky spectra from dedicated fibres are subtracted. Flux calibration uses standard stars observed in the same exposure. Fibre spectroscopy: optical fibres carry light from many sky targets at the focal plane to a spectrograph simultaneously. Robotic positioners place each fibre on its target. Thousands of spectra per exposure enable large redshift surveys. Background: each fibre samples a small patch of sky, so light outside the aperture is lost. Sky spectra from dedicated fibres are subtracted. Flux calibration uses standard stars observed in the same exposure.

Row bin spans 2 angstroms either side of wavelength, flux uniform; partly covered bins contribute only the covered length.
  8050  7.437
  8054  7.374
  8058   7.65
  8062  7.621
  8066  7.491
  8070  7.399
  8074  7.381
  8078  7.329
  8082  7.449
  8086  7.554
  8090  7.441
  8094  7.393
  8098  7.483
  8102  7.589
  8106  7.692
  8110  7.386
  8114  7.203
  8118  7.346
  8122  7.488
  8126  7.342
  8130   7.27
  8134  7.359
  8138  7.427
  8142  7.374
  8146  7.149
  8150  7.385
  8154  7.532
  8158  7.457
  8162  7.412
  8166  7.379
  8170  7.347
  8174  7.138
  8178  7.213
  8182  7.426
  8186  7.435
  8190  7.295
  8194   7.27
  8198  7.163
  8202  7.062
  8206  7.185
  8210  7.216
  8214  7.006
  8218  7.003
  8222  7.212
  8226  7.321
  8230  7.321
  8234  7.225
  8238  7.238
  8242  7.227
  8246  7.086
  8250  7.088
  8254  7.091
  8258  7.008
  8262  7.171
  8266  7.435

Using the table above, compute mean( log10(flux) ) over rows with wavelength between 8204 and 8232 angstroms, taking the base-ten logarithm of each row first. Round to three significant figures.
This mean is 0.856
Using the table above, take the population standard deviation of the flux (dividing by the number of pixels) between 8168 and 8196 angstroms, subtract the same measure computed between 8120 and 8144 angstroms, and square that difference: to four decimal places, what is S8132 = 0.0011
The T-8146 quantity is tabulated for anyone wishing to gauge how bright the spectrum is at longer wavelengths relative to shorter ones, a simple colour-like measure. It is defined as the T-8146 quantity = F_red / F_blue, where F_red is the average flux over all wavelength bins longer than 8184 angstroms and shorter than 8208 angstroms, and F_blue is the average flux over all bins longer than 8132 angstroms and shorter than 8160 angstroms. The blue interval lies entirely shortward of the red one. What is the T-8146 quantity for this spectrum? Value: 0.980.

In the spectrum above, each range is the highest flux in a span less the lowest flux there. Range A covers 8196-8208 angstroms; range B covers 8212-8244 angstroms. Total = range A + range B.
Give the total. 0.44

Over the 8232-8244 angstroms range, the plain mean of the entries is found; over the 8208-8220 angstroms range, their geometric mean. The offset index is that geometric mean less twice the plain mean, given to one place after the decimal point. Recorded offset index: -7.4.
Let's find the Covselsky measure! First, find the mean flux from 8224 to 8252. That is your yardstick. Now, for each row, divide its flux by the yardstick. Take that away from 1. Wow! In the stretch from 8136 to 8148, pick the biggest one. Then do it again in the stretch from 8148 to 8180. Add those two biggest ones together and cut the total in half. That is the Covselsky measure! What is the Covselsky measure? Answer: 0.010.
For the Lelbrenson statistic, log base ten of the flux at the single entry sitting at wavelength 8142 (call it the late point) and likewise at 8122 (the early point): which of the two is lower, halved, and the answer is 0.434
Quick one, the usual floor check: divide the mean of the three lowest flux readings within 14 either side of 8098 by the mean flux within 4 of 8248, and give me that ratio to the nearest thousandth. 1.045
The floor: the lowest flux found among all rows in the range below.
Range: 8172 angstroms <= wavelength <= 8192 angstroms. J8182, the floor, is 7.138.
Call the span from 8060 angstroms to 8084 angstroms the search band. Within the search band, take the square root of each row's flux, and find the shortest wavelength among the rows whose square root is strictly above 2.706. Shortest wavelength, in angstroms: 8062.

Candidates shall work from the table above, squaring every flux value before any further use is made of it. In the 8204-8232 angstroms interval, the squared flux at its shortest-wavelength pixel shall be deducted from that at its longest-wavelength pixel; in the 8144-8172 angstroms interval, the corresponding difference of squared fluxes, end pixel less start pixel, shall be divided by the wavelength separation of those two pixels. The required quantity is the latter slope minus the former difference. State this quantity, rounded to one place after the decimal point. -1.9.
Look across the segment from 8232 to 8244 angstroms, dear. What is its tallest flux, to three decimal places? 7.238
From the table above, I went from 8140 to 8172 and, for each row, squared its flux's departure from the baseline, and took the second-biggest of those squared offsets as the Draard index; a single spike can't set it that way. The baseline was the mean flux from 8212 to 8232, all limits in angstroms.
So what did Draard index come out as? 0.08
